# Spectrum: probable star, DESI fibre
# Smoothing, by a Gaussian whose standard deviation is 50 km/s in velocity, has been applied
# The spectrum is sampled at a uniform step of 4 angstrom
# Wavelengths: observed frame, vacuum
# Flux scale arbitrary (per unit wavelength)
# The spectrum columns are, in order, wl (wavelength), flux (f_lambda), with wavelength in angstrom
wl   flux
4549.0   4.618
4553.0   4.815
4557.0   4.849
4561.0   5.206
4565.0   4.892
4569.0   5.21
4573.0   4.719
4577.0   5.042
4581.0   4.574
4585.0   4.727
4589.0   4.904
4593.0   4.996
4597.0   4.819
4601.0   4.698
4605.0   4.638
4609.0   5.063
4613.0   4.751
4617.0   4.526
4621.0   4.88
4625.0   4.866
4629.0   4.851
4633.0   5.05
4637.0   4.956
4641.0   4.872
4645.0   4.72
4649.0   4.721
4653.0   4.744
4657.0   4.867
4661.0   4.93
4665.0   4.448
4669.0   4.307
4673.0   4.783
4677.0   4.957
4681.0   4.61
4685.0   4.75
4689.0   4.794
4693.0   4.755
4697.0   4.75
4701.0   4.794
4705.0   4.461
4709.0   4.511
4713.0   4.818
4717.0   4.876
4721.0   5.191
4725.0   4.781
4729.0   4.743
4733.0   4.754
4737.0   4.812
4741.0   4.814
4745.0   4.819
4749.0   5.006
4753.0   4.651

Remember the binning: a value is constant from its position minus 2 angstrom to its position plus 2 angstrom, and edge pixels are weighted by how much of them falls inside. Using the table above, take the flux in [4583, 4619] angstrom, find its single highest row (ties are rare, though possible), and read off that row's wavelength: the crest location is 4609.0 angstrom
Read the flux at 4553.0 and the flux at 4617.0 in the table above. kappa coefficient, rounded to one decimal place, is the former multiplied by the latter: 21.8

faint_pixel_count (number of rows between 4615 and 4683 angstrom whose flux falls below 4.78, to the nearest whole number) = 7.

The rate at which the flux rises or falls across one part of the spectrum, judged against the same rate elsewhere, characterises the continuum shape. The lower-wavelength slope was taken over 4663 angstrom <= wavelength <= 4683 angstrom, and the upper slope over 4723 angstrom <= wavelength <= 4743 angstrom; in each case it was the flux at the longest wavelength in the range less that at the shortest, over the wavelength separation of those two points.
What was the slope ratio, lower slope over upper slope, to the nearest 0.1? 4.9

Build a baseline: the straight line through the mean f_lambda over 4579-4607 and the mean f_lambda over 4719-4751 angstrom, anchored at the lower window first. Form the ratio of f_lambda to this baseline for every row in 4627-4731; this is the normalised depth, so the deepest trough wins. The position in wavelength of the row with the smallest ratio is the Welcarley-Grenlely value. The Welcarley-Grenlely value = 4669.0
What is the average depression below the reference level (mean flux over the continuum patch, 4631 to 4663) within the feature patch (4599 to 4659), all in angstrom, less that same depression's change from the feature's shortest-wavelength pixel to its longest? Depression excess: 0.21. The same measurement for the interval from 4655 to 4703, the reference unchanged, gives 0.06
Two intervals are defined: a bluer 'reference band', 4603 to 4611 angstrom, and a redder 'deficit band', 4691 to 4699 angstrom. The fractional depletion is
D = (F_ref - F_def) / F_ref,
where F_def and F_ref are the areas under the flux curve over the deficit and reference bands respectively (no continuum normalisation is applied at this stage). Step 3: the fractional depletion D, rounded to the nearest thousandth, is 0.020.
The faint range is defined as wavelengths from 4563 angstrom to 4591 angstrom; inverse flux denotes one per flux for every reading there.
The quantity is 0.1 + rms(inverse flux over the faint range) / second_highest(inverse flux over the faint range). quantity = 1.07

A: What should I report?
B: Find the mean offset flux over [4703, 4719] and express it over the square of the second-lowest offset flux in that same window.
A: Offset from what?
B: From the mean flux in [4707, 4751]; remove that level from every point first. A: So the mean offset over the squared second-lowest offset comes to -2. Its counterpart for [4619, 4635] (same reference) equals 62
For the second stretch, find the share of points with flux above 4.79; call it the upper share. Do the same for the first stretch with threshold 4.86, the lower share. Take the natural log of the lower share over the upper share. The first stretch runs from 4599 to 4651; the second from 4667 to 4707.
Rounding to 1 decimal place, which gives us 0.4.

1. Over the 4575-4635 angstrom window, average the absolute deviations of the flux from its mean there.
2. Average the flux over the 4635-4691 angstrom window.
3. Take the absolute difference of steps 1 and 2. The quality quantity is 4.61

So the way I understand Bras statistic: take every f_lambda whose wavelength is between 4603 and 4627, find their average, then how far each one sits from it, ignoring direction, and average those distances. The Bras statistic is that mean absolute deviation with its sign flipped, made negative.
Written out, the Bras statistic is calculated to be -0.149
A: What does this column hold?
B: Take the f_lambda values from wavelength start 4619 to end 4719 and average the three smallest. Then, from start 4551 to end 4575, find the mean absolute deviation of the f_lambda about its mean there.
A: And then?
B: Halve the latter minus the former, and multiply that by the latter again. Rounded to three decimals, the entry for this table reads -0.366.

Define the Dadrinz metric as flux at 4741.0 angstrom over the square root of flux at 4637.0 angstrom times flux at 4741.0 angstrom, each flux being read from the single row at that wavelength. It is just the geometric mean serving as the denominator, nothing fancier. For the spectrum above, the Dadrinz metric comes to 0.99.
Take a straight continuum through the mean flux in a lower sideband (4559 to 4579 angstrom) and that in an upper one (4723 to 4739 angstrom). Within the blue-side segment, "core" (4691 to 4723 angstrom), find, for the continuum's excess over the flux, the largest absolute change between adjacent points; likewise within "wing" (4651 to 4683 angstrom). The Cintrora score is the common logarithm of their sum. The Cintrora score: -0.09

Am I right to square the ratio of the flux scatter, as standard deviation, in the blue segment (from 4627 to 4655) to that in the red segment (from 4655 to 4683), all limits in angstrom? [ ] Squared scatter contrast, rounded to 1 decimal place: 0.3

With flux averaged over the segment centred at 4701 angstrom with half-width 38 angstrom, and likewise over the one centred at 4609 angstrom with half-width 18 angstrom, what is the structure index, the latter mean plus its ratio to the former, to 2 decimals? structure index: 5.82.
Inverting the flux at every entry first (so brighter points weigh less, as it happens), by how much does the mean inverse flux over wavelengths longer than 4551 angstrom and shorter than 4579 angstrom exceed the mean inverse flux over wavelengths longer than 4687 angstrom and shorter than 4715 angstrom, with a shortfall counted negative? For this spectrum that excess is -0.011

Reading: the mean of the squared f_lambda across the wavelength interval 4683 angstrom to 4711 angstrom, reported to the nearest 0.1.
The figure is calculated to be 22.0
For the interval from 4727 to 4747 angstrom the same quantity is 22.9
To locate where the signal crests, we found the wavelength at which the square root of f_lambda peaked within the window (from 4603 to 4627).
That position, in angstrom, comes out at 4609.0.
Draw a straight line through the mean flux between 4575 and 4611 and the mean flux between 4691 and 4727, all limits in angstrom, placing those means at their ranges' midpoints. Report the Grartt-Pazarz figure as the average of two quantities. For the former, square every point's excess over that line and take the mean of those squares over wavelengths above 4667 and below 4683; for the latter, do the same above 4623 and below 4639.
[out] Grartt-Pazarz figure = 0.047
